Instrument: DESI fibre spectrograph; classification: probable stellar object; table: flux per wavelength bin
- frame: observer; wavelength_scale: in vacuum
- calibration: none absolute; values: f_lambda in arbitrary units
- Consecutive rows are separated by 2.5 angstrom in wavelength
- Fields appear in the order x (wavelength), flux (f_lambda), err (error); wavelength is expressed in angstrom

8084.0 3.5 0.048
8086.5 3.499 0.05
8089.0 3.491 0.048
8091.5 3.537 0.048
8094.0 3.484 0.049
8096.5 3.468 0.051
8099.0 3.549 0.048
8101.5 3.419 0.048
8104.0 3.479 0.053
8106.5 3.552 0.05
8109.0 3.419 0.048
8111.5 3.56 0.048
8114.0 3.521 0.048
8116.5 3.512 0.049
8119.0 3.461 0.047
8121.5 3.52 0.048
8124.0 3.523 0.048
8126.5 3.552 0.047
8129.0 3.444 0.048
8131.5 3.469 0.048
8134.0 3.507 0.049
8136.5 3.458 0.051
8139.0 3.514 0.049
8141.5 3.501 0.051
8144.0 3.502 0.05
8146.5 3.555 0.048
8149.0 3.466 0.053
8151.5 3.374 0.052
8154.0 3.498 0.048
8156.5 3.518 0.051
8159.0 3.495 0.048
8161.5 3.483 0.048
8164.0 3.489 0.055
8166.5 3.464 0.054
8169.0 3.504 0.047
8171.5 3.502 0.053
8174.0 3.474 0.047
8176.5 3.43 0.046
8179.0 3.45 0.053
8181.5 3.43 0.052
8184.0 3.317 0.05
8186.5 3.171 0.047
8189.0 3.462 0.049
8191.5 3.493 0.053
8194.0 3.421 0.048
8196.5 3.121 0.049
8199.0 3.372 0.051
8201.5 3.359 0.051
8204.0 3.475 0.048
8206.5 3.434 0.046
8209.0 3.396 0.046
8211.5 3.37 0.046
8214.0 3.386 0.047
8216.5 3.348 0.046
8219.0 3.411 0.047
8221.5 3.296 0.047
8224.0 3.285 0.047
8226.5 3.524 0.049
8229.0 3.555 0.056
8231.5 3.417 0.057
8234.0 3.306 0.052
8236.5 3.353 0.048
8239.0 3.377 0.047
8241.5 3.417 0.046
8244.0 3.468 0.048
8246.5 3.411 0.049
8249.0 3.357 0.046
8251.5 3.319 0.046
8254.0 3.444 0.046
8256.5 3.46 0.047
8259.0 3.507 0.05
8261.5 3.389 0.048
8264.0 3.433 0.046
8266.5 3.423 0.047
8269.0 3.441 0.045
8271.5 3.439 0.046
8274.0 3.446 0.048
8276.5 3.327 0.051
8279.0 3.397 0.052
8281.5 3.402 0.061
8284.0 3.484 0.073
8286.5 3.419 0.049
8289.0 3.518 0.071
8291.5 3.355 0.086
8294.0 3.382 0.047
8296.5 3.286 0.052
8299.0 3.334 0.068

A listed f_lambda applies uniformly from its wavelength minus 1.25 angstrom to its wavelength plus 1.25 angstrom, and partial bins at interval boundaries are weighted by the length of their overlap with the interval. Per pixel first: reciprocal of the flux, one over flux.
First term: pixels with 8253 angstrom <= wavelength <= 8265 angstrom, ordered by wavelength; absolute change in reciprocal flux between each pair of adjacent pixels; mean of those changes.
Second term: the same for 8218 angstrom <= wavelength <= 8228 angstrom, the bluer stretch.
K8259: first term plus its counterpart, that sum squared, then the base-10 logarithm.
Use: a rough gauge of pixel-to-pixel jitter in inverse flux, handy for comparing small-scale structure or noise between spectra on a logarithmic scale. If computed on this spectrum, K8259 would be -3.6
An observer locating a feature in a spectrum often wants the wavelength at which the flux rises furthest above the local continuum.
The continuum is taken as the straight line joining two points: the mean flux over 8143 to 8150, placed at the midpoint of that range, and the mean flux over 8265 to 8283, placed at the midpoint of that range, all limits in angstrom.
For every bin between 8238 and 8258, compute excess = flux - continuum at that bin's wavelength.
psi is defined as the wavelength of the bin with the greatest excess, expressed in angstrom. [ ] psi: 8256.5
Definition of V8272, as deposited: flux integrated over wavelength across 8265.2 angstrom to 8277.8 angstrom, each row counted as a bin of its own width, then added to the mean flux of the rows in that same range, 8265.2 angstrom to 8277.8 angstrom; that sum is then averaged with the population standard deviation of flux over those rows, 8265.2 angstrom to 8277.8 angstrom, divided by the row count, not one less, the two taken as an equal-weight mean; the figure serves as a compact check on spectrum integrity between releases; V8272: 23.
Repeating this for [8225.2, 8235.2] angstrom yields 19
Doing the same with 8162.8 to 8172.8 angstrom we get 19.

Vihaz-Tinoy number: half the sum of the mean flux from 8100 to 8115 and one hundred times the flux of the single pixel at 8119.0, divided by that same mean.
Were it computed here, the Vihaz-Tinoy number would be 50.1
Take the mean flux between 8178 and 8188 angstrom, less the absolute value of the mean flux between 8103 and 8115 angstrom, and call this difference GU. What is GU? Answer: -0.164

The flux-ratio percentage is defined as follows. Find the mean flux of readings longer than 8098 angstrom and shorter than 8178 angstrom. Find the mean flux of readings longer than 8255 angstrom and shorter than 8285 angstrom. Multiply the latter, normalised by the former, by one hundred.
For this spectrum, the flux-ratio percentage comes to 98.2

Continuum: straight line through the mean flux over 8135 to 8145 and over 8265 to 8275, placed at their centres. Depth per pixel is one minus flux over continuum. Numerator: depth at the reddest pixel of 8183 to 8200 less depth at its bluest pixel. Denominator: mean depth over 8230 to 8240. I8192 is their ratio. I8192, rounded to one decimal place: -0.7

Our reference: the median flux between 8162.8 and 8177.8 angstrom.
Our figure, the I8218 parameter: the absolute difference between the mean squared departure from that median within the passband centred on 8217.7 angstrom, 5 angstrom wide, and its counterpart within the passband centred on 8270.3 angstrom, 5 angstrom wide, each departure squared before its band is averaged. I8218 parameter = 0.010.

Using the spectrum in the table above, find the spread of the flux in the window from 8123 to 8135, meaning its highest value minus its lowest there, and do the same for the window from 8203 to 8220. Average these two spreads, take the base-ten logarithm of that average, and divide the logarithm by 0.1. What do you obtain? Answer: -9.3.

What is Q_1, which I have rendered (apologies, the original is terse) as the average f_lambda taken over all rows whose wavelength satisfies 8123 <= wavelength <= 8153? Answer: 3.489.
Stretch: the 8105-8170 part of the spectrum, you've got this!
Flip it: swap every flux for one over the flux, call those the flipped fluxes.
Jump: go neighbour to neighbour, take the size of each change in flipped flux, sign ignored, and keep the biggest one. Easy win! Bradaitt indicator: 0.0116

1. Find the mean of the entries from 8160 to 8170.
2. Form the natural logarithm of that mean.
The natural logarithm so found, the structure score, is 1.248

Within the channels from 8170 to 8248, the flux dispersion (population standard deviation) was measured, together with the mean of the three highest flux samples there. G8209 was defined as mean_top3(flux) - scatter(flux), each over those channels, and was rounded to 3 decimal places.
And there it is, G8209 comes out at 3.435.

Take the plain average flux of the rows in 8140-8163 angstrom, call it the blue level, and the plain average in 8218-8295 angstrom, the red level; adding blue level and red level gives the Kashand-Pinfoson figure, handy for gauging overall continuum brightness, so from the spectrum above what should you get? 6.90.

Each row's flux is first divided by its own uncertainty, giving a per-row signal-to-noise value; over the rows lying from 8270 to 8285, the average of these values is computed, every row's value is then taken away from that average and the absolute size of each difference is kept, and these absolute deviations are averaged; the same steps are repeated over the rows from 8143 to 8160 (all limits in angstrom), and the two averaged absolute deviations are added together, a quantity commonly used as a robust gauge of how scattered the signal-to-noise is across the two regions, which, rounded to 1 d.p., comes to 10.7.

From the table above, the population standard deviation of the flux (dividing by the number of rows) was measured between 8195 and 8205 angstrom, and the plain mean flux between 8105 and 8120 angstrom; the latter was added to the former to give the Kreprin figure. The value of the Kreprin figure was 3.63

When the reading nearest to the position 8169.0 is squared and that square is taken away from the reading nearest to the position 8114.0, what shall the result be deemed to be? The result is -8.8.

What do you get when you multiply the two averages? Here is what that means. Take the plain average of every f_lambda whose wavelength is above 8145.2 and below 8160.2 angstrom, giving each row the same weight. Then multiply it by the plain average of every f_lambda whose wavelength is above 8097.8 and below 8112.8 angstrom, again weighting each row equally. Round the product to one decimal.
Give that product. 12.2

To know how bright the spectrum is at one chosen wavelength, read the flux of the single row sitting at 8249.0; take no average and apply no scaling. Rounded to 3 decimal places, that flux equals 3.357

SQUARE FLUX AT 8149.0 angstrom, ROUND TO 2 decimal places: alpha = 12.01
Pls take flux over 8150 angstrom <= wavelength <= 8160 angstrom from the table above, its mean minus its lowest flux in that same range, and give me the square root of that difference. 0.31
